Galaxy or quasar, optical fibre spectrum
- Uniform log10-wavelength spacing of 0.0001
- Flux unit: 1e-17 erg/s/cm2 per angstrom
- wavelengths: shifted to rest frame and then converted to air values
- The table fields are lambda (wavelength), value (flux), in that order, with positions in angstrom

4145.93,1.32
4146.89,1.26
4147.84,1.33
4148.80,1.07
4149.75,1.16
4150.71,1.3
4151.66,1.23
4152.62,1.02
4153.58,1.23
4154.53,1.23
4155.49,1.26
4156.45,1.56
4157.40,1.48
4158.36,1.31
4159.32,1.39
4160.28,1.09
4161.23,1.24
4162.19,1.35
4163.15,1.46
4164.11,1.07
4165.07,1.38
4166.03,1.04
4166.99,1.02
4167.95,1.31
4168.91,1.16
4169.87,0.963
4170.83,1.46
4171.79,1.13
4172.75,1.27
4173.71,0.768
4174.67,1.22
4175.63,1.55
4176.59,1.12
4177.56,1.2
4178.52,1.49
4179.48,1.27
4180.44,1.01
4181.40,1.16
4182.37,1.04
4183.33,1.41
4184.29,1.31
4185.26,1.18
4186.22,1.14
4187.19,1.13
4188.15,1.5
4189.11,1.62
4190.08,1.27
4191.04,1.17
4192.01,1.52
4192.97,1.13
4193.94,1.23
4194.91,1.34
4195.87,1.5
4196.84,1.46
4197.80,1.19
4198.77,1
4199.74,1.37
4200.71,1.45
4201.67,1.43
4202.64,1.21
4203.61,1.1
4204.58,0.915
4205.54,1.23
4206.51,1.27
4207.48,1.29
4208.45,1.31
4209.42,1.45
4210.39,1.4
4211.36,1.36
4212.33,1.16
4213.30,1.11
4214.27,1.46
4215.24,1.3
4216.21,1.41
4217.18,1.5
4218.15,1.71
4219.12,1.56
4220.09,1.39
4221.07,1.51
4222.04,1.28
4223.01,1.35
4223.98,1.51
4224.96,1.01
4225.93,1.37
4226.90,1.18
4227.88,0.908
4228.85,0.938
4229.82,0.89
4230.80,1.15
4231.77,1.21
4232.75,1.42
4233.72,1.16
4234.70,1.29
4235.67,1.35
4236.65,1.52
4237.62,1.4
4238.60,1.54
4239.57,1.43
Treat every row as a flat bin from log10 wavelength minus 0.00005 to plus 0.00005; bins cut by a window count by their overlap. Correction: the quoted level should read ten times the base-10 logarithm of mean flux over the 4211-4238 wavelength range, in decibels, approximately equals 1.14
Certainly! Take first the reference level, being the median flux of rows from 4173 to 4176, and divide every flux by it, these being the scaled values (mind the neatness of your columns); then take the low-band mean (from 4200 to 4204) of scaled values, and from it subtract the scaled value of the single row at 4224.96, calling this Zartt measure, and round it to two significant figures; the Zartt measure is 0.24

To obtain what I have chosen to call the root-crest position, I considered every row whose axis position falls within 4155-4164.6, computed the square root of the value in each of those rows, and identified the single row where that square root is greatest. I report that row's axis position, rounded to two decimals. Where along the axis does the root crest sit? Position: 4156.45 angstrom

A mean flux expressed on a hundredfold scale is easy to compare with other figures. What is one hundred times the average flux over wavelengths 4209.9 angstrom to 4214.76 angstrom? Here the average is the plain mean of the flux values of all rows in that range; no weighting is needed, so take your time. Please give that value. 130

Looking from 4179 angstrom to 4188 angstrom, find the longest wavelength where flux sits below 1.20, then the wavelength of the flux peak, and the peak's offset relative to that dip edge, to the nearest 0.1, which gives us -3.9 angstrom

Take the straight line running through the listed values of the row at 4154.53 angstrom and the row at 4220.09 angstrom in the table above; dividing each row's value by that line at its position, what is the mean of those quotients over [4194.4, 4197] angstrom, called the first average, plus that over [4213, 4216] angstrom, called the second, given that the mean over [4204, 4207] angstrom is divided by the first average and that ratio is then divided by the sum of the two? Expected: 0.39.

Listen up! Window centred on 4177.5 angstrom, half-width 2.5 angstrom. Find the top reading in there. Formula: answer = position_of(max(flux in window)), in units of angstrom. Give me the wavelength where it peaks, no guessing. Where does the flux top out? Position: 4175.63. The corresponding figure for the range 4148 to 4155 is 4150.71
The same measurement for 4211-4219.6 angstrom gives 4218.15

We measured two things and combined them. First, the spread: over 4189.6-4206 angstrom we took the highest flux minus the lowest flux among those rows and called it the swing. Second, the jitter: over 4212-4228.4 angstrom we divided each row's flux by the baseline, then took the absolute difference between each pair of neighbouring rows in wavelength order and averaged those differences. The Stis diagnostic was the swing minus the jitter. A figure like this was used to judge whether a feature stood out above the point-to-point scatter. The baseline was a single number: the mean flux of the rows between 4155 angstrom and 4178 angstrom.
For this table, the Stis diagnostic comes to 0.44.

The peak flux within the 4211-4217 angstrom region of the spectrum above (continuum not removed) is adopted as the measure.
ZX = 1.46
